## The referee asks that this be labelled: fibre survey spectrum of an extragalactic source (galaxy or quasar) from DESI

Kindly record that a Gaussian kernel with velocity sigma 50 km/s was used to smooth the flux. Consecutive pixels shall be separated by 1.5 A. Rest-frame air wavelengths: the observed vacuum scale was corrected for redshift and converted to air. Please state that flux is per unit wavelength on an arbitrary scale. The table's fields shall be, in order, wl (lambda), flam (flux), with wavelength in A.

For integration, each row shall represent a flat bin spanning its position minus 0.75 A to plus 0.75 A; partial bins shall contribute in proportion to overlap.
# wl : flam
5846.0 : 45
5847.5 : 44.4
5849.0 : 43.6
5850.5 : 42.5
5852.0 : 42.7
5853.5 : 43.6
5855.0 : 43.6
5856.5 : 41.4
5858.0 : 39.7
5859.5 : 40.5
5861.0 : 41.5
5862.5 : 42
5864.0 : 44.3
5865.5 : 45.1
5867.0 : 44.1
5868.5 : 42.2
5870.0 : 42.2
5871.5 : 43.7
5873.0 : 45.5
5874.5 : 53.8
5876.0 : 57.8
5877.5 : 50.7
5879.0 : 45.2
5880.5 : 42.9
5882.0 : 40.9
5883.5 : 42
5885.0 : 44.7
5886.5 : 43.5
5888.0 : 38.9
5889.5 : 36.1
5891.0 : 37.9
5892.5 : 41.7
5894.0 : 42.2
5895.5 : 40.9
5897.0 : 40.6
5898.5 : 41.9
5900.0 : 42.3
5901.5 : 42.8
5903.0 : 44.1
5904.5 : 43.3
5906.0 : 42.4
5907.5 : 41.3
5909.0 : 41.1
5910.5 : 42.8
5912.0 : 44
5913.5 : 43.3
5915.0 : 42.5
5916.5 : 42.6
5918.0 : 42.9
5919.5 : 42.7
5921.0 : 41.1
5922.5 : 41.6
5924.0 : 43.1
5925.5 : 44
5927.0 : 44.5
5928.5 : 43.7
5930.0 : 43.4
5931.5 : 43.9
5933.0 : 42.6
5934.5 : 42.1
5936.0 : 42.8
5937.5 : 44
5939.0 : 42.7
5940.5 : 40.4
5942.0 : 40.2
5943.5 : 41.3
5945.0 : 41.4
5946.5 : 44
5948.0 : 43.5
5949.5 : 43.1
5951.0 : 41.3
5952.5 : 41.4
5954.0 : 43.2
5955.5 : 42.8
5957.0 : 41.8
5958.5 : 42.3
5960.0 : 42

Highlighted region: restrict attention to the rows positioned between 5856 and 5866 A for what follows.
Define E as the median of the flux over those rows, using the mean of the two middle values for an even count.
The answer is 41.5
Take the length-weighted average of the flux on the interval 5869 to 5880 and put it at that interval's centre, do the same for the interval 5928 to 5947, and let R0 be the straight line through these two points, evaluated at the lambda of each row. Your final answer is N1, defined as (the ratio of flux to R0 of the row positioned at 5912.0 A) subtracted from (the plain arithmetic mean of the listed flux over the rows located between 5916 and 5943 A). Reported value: 41.7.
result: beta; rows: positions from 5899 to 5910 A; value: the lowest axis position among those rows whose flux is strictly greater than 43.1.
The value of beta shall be 5903.0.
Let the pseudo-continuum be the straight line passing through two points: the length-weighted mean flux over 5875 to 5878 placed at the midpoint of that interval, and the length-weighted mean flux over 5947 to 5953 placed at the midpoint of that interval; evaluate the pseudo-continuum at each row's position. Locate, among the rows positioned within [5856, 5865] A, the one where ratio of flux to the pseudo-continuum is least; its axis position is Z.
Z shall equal 5858.0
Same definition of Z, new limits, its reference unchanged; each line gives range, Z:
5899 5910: 5900.0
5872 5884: 5882.0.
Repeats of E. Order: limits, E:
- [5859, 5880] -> 44.2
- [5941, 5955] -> 41.4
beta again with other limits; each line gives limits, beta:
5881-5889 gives 5885.0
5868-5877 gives 5871.5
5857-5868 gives 5864.0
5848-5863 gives 5849.0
